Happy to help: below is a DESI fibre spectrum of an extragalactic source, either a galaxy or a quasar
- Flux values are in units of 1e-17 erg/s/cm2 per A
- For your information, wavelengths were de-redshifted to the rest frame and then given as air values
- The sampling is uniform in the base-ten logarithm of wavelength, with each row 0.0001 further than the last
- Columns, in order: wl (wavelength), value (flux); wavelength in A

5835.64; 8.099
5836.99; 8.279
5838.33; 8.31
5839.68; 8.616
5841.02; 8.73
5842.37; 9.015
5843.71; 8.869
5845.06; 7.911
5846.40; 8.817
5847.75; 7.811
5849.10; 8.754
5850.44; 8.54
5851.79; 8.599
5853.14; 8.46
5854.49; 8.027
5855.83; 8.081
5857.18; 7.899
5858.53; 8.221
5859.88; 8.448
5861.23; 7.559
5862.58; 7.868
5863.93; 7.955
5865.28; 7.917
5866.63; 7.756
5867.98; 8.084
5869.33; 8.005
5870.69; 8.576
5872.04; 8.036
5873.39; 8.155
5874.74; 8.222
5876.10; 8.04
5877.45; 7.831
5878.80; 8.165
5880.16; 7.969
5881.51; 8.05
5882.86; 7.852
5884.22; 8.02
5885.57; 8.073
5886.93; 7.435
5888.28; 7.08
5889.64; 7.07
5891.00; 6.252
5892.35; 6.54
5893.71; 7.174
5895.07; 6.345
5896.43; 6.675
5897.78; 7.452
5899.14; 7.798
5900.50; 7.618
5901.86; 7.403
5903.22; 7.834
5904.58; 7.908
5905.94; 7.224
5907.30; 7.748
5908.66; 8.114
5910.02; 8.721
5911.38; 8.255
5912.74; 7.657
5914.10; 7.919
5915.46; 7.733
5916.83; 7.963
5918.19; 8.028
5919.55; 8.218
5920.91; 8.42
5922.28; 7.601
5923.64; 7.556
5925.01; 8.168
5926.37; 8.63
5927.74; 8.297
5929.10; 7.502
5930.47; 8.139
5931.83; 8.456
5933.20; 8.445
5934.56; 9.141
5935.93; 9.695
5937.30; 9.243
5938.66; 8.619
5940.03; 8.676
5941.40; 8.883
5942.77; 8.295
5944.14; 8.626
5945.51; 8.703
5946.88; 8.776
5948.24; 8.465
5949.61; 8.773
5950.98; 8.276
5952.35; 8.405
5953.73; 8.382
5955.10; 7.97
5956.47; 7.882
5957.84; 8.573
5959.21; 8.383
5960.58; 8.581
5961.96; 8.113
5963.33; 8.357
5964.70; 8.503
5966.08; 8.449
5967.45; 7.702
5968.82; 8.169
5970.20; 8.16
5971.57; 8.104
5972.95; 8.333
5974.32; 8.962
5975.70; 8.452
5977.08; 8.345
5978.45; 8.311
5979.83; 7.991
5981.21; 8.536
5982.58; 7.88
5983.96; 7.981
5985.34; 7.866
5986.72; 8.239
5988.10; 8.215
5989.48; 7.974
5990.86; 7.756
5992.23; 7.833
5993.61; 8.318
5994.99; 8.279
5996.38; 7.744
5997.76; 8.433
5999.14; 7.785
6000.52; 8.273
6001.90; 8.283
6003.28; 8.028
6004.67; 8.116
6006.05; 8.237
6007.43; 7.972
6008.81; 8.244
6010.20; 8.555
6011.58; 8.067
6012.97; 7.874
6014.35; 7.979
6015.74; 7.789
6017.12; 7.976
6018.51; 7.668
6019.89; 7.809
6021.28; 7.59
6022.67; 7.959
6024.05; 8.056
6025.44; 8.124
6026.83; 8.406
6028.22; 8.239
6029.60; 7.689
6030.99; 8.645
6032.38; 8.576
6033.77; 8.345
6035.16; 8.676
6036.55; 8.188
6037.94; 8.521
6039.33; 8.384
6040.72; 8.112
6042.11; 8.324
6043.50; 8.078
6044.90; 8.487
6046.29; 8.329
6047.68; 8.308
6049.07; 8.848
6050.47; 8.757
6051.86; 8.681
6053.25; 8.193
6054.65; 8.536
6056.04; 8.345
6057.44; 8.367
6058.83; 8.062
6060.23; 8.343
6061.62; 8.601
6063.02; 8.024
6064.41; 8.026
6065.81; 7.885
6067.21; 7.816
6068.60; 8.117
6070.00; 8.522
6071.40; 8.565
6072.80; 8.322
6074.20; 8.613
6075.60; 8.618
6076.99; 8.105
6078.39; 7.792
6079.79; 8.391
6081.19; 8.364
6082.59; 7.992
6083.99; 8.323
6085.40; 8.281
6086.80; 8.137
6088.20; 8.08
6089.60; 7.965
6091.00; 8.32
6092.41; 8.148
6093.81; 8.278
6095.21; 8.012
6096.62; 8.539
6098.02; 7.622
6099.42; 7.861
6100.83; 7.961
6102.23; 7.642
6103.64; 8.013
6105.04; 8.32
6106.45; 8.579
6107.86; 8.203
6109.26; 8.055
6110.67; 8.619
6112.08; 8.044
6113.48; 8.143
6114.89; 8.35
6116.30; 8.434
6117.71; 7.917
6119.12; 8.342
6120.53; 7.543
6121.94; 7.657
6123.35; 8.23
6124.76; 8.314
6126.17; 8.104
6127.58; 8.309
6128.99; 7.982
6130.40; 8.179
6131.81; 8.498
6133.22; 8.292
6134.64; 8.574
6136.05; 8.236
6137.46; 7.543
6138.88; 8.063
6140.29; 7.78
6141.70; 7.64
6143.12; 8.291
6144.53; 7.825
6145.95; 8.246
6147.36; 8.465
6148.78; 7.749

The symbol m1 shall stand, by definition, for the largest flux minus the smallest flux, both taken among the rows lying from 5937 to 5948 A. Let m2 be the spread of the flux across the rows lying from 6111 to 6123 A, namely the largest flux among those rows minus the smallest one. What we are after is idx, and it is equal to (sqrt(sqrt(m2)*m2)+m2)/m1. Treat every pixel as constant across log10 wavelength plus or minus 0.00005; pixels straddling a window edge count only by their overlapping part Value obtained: 1.9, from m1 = 0.95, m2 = 0.89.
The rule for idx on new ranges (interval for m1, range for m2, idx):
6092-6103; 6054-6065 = 1.4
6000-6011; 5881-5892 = 5.8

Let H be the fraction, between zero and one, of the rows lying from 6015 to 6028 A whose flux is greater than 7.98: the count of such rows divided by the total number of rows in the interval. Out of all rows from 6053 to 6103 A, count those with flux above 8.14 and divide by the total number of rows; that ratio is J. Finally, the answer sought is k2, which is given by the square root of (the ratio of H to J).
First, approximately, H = 0.33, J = 0.53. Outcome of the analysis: 0.79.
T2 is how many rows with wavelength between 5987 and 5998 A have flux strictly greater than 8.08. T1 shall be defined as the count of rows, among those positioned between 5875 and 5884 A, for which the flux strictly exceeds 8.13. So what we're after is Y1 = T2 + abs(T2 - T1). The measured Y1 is 7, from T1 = 1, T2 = 4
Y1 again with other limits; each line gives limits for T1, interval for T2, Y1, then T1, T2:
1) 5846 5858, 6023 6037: 11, 5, 8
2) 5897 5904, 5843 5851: 8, 0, 4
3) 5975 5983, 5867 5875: 4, 4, 4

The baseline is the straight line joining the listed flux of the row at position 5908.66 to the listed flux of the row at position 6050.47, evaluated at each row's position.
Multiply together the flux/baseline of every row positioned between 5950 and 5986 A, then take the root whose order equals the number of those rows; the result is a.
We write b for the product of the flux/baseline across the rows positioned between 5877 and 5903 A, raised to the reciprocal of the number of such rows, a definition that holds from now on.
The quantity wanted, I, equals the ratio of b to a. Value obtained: 0.935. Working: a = 0.98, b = 0.92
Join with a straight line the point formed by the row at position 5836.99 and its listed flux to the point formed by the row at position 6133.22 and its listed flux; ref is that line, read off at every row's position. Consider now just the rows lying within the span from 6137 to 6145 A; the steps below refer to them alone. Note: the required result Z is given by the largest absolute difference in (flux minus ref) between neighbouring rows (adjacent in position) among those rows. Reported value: 0.65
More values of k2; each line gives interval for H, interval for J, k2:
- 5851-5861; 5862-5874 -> 1.96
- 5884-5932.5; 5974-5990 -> 0.79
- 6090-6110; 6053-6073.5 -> 1.09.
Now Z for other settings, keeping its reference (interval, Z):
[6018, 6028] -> 0.37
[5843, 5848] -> 1.01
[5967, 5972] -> 0.47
